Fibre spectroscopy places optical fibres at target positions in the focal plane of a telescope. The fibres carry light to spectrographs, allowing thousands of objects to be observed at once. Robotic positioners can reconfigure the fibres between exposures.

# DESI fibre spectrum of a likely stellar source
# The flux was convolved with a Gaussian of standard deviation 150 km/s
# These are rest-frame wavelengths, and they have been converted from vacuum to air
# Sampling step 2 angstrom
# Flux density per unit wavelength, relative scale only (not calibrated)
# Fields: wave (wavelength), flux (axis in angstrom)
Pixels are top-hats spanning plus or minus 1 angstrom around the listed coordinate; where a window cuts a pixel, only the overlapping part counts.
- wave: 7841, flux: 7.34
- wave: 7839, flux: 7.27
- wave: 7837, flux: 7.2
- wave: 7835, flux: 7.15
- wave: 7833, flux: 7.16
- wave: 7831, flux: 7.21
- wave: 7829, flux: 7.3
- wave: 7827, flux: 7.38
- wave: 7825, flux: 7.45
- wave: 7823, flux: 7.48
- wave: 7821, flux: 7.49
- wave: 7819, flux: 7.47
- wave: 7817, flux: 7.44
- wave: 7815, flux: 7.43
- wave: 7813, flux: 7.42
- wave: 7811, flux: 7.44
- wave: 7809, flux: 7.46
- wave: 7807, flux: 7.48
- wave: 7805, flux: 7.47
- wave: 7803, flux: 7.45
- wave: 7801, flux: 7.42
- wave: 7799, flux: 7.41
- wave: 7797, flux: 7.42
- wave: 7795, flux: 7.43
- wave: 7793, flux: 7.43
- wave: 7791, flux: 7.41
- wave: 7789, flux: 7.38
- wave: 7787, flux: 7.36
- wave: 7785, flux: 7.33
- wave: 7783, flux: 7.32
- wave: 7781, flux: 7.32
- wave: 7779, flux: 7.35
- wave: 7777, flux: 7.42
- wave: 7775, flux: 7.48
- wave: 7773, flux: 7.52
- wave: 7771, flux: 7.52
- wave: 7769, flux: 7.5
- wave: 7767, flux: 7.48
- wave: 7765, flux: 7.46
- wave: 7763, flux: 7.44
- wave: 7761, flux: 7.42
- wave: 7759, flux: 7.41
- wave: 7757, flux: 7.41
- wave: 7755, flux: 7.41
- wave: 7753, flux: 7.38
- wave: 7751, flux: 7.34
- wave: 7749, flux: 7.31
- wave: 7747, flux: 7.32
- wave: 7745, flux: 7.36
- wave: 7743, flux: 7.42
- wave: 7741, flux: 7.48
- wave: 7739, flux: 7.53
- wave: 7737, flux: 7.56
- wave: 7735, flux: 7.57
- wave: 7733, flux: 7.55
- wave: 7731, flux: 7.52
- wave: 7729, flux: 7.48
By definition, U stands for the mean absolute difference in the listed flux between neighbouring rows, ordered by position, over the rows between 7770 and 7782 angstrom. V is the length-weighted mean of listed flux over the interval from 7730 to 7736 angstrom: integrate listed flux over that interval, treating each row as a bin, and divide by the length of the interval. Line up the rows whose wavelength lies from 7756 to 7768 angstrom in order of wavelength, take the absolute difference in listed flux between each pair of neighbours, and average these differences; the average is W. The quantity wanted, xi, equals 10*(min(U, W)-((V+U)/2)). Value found -37.8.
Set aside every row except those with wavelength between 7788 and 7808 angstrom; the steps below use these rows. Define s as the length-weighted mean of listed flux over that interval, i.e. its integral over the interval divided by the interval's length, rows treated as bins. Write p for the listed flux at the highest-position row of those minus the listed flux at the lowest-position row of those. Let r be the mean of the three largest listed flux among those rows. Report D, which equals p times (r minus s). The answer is 0.004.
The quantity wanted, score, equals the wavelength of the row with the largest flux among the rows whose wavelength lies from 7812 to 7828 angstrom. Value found 7821 angstrom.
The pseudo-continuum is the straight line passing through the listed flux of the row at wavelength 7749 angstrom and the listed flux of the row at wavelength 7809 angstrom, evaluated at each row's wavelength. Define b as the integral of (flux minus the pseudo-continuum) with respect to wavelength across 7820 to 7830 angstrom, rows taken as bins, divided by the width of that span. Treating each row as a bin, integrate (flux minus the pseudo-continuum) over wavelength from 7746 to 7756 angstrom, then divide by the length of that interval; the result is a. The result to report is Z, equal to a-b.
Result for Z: 0.1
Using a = 0.04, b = -0.08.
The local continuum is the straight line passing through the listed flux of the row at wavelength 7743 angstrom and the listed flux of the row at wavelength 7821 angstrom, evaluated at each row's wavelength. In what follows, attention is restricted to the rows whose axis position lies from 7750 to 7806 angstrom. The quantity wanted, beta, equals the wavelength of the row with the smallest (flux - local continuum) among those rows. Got 7783 angstrom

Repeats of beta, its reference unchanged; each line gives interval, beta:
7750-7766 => 7751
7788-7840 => 7835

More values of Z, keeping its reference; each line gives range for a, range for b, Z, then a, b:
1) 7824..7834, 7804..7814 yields -0.2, -0.21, -0.01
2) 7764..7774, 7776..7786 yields 0.2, 0.14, -0.04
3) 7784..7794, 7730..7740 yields -0.3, -0.03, 0.27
